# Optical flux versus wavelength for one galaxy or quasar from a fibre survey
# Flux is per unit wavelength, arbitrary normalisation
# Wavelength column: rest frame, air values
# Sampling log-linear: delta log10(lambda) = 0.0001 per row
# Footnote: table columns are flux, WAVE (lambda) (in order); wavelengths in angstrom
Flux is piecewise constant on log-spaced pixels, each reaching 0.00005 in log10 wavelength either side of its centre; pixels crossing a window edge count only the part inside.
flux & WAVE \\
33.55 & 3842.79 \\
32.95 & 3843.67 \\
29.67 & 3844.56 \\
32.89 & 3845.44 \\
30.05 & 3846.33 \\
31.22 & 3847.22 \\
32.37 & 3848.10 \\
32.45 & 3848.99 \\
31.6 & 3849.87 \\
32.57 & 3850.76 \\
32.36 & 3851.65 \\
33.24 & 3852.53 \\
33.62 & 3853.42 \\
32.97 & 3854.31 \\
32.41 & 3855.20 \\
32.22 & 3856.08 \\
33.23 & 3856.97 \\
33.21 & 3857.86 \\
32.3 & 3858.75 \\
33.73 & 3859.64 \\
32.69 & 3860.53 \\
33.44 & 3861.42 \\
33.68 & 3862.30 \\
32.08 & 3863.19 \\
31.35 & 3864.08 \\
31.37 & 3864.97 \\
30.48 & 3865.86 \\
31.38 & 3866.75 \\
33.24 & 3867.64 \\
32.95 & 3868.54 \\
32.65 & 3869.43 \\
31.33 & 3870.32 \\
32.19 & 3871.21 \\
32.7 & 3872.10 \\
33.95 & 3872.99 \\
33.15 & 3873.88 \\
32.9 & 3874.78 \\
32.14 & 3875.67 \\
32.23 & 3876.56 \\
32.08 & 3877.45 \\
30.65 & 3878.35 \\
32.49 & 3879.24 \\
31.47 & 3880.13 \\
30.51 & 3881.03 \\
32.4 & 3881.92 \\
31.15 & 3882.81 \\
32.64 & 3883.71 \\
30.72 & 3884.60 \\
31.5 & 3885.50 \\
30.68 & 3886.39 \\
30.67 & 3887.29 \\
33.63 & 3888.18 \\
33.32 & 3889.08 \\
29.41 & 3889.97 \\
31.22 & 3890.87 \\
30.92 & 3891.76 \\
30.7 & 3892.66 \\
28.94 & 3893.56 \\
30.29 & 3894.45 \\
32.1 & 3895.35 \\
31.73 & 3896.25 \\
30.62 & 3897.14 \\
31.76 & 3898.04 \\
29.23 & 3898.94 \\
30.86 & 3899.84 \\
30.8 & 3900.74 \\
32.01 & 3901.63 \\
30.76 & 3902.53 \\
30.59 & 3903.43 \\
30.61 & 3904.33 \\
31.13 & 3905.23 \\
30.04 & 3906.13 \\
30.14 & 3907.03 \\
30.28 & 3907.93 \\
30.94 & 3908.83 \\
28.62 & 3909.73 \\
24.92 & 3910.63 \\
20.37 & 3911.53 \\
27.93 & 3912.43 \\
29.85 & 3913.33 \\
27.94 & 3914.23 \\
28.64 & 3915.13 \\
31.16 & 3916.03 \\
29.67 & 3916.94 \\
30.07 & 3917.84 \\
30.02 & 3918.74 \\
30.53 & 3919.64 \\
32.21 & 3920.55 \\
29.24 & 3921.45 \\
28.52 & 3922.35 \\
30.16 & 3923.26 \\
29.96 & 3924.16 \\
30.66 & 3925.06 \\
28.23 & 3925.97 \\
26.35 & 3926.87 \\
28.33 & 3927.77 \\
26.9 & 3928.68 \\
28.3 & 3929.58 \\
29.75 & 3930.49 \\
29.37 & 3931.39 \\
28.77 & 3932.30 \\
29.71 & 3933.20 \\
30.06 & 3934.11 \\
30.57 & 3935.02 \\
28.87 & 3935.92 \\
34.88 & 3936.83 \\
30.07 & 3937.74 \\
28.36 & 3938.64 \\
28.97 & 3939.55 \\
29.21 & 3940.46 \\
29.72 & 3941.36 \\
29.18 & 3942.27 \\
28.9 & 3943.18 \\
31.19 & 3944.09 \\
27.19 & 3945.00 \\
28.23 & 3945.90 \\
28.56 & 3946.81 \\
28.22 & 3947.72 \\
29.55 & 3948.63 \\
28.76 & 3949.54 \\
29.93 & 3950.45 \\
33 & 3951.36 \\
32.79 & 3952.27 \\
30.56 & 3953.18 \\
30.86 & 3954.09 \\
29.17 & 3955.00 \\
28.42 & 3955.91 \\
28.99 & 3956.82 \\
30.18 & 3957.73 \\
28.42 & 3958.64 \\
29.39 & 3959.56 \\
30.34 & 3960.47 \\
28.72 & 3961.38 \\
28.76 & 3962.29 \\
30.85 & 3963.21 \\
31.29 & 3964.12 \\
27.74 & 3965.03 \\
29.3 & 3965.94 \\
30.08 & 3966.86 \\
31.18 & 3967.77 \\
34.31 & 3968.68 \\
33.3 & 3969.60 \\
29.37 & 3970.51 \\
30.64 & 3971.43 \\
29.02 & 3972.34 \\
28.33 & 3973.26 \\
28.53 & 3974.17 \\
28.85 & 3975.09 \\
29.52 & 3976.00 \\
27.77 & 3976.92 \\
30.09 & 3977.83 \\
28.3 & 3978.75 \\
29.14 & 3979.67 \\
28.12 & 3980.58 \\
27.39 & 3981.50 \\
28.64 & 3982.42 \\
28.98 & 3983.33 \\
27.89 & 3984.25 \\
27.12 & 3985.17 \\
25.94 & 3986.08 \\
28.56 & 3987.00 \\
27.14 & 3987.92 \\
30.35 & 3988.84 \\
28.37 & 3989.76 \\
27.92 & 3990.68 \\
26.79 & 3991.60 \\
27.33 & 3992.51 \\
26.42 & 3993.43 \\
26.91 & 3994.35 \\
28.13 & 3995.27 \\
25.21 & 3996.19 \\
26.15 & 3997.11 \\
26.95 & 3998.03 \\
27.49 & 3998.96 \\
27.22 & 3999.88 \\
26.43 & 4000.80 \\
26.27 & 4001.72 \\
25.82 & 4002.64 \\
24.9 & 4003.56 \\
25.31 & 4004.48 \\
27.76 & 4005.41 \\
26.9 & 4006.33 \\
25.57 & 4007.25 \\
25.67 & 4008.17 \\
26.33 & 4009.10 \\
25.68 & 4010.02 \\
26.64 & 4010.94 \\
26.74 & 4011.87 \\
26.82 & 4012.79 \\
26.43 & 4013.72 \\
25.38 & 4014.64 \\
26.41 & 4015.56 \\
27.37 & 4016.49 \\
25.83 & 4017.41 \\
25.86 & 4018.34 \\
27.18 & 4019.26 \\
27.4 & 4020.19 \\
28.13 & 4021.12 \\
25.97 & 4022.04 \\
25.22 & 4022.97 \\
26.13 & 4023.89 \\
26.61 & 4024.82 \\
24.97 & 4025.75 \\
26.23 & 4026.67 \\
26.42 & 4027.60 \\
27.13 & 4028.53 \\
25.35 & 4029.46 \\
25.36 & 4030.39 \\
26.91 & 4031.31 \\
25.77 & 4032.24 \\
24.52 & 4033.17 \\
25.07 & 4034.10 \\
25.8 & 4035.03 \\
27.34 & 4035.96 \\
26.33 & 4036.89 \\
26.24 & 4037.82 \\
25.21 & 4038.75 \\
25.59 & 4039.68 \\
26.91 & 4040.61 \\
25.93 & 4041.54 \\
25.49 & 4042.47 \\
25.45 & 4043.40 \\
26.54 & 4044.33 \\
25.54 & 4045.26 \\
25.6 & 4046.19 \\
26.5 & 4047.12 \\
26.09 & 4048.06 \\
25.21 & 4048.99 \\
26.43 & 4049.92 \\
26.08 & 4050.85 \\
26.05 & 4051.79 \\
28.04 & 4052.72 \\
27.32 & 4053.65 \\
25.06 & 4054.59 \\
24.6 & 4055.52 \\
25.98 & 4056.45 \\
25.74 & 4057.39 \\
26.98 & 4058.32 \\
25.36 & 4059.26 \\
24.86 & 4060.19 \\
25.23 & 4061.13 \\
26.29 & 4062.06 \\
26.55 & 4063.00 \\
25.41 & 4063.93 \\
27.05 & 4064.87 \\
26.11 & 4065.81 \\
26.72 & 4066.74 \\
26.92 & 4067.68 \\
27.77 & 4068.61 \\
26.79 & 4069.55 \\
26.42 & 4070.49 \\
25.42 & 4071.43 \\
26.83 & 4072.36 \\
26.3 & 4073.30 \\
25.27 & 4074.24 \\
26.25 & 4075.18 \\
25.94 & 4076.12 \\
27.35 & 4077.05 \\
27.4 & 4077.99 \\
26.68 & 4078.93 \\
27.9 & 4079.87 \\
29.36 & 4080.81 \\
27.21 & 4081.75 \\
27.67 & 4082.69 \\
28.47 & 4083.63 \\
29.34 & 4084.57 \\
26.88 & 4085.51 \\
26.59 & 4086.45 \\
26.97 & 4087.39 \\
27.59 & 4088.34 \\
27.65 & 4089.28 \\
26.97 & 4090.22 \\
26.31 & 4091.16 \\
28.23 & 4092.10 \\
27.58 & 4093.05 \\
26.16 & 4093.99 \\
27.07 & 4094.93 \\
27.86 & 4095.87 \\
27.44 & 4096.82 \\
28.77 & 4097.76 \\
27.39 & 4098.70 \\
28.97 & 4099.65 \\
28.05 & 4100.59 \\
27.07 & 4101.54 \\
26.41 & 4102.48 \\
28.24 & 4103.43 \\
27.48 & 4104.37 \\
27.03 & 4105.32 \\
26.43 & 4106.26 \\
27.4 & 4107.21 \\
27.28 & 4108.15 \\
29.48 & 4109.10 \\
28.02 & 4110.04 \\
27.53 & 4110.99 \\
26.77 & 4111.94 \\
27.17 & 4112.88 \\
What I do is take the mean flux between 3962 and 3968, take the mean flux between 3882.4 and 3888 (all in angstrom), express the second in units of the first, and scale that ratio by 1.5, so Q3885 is 1.57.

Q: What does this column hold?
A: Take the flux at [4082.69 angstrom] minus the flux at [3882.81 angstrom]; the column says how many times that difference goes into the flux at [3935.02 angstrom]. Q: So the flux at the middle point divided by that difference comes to -8.8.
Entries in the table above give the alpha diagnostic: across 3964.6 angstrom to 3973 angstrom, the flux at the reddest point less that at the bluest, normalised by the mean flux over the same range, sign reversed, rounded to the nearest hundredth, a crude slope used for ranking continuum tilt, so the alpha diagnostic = -0.04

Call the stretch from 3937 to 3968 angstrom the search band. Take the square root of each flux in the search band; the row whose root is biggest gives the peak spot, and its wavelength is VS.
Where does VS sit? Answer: 3951.36 angstrom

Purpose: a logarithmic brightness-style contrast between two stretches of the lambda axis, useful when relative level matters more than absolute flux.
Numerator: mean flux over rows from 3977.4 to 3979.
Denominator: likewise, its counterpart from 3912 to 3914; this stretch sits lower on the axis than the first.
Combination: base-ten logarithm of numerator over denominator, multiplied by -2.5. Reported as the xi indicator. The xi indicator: -0.01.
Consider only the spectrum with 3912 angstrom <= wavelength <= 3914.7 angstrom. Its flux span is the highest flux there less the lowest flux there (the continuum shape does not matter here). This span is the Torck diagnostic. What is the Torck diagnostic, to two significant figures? 1.9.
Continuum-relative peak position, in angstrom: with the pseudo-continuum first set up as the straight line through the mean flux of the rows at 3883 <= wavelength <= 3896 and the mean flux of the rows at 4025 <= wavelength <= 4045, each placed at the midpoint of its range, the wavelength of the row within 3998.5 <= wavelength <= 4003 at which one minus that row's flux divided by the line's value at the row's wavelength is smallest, 3998.96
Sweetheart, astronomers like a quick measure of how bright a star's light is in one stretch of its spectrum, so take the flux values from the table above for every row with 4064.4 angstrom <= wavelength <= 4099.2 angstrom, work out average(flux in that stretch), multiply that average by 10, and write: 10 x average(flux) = 272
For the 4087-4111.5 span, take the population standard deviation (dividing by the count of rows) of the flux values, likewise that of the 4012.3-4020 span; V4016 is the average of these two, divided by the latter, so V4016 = 1.11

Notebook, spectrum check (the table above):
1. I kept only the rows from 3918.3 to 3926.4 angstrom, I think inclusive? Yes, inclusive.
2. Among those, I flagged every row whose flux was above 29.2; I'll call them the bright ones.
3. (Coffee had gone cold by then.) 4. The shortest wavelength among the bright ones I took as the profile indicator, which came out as 3918.74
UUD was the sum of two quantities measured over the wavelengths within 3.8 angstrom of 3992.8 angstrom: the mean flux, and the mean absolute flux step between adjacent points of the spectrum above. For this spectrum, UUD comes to 28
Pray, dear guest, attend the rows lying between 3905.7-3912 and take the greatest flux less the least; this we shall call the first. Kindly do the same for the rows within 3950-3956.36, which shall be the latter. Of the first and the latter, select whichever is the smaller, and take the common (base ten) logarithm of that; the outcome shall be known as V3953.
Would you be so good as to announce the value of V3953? 0.66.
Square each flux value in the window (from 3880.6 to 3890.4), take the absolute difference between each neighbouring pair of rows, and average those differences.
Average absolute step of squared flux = 97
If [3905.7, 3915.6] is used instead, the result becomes 122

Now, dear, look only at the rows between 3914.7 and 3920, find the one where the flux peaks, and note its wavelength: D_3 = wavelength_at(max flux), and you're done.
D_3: 3916.03 angstrom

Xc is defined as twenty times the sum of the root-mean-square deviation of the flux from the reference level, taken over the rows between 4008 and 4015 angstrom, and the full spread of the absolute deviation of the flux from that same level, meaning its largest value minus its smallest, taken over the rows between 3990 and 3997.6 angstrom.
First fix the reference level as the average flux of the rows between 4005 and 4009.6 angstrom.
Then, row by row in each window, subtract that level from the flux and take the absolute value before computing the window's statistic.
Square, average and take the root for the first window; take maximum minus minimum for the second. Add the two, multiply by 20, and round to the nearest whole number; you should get 45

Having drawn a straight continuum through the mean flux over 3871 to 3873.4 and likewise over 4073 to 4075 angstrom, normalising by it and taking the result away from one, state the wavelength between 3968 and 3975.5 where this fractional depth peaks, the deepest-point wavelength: 3973.26 angstrom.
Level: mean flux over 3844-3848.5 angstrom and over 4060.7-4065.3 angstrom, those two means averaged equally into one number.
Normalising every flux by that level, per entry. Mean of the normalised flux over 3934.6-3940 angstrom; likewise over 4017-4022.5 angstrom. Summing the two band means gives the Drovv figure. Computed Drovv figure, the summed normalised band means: 1.99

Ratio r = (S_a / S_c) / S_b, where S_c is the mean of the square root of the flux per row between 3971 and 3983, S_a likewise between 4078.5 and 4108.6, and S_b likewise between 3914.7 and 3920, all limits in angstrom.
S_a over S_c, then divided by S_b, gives 0.178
